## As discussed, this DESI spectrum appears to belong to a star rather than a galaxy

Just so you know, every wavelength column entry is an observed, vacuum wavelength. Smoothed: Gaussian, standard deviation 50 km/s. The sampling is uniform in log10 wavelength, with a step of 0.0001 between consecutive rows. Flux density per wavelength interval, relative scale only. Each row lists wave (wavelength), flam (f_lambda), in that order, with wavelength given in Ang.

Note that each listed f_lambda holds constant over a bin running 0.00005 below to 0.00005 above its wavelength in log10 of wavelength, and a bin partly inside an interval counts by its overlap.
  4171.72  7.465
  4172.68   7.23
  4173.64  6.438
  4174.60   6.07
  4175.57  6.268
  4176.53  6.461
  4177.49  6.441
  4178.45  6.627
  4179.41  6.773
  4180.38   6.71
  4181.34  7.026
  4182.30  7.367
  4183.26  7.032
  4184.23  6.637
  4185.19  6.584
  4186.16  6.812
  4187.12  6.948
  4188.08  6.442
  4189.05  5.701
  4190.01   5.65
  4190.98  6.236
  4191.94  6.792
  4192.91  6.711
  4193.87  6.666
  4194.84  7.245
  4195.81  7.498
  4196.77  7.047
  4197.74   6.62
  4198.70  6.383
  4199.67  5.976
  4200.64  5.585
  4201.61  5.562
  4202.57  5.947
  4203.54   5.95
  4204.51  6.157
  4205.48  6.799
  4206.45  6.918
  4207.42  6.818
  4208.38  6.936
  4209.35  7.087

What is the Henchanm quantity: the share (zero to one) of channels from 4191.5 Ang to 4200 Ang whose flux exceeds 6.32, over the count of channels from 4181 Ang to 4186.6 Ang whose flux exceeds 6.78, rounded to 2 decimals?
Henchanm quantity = 0.22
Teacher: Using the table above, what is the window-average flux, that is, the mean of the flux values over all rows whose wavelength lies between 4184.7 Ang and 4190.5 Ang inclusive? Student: 6.4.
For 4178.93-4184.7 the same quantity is 6.9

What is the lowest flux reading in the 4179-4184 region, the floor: 6.71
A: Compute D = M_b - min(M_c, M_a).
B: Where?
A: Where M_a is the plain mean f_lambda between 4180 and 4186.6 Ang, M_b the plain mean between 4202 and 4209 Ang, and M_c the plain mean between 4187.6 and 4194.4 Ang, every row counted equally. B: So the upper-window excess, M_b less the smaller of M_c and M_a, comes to 0.2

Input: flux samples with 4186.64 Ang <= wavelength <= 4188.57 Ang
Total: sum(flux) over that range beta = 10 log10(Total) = 11.3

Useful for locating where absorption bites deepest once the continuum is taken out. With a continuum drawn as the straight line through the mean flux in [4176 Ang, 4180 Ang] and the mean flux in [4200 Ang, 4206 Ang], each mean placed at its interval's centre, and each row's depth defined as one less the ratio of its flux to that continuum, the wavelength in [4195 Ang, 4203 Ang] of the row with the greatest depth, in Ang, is 4201.61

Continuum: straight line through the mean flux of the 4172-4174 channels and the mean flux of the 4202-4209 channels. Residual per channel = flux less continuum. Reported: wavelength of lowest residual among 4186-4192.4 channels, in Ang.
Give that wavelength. 4190.01 Ang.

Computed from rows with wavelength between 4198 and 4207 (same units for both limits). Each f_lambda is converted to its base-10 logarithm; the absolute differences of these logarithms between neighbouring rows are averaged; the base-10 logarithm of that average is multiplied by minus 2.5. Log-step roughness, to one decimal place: 4.3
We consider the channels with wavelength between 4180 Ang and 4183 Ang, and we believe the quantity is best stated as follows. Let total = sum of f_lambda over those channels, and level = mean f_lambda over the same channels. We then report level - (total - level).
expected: -7.0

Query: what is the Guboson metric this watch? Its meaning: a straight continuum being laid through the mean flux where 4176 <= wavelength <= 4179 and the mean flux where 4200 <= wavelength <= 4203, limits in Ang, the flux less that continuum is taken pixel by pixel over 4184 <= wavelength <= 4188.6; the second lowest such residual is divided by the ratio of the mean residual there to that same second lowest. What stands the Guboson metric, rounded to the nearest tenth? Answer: 0.2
